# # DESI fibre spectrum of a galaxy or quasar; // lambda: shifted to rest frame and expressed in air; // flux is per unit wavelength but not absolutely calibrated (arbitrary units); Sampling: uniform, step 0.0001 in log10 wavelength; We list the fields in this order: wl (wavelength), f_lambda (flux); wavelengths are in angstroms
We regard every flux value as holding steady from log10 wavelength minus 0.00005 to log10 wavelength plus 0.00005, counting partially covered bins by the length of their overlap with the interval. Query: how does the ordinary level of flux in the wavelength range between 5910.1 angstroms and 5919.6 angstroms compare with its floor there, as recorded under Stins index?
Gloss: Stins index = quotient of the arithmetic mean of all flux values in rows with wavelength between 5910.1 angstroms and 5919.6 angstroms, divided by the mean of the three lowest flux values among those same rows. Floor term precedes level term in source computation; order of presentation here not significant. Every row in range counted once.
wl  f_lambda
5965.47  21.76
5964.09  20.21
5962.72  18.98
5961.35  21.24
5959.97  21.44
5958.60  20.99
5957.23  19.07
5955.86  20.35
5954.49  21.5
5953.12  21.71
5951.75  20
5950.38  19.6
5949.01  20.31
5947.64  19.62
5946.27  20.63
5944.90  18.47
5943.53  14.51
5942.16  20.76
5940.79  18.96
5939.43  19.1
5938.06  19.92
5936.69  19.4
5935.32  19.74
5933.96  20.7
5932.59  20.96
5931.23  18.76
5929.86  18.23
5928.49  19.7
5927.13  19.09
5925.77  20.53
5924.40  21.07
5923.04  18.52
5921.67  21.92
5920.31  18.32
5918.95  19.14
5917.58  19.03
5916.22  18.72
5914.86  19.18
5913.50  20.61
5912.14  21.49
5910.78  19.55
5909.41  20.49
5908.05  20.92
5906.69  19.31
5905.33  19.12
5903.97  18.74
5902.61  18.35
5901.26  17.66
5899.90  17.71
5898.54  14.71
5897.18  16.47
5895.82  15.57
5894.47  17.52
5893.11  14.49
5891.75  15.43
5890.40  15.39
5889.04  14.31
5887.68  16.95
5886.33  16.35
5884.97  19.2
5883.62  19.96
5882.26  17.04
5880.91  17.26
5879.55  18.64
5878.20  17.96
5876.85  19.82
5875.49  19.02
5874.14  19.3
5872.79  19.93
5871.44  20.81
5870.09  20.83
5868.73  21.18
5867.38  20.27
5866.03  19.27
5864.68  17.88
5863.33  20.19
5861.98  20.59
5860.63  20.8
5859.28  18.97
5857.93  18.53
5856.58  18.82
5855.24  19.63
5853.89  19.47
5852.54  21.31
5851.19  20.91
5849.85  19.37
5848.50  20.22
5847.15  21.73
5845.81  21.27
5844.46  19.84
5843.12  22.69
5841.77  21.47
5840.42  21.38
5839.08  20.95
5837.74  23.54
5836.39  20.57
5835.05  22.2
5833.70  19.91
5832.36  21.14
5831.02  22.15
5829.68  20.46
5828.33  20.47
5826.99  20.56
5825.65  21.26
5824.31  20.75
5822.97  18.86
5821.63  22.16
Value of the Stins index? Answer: 1.04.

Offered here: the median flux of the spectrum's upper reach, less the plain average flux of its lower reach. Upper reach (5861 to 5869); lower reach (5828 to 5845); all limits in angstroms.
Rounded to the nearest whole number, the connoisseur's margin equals -1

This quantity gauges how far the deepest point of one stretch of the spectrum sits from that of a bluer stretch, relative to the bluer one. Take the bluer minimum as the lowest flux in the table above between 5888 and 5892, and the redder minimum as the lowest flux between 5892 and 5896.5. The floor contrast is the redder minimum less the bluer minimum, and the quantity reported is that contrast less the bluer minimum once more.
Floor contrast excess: -14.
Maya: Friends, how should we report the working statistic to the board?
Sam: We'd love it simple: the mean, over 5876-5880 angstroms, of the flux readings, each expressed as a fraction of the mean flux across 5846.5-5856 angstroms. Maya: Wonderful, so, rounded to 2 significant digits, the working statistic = 0.92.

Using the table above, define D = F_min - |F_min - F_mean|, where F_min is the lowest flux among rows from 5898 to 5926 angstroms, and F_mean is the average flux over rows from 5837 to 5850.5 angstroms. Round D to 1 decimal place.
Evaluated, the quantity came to 8.2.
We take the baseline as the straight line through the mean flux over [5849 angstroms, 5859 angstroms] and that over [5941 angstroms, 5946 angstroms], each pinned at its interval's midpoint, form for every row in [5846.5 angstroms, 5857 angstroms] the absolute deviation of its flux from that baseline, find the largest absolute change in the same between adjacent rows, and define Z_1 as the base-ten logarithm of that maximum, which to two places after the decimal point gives 0.17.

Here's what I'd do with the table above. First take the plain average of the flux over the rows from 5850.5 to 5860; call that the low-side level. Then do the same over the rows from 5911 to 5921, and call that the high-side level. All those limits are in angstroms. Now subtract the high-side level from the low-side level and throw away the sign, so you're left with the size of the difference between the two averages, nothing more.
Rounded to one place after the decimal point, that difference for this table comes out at 0.2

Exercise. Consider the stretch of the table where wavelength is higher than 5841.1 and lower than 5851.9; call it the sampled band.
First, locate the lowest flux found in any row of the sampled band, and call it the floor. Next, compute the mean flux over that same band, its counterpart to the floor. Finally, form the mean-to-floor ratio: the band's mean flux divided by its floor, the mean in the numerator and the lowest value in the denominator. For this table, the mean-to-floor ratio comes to 1.08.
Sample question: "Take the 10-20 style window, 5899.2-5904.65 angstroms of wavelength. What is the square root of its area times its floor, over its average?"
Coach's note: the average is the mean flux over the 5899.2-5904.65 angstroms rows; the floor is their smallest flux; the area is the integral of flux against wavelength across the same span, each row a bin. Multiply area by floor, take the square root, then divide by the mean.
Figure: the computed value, 2.30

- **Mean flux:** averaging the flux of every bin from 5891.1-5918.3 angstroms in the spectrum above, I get 18.3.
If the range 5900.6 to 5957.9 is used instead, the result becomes 19.6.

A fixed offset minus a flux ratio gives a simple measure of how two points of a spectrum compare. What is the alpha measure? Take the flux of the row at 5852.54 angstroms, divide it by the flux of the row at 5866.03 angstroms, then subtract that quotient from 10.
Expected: 8.89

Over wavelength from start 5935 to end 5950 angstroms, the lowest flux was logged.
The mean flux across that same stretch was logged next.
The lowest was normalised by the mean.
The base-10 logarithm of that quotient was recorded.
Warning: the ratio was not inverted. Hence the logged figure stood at -0.122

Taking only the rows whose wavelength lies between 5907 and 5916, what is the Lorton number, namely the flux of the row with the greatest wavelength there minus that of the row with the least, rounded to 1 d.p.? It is -1.7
